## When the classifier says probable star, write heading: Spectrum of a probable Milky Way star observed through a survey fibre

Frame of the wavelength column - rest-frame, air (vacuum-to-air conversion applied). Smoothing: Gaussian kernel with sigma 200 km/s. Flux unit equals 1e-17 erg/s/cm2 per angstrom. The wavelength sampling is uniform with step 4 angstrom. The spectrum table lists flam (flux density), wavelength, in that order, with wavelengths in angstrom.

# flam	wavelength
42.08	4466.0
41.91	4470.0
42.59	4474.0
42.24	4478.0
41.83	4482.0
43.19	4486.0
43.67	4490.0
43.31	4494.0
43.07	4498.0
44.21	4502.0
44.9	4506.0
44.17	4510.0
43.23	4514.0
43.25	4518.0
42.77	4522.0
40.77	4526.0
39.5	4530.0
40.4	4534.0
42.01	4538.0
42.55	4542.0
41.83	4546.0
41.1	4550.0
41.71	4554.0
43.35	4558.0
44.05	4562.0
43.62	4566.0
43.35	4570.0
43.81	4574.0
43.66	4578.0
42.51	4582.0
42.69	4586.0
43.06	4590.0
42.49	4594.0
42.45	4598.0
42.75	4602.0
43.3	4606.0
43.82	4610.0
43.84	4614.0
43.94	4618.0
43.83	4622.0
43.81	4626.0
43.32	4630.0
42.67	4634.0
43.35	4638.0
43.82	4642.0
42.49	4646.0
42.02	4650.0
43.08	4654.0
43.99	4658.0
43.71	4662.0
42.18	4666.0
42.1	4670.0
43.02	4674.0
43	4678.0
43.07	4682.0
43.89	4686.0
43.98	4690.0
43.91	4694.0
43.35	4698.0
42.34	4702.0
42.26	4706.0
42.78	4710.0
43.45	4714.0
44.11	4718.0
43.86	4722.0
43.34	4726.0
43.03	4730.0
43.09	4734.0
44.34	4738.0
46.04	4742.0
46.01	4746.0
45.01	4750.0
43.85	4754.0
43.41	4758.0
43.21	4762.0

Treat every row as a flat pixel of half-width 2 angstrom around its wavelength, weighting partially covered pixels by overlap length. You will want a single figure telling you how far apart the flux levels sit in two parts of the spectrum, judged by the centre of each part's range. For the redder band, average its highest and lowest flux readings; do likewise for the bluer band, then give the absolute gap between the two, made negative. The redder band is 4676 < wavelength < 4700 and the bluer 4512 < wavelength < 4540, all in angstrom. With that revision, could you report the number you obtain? -2.1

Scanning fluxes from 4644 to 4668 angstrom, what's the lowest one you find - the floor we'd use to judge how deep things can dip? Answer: 42.02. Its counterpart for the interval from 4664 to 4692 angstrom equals 42.1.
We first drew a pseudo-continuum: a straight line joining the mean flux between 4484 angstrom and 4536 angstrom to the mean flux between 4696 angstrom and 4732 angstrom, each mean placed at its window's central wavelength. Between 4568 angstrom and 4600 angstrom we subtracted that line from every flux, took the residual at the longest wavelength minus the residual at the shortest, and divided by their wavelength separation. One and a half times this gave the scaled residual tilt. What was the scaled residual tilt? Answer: -0.05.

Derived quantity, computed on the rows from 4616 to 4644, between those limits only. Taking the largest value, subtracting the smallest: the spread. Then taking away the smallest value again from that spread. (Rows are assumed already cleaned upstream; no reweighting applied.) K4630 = -41.4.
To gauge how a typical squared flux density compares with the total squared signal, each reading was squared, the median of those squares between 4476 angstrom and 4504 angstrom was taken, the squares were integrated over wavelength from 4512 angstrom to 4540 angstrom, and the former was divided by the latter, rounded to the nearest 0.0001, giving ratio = 0.0383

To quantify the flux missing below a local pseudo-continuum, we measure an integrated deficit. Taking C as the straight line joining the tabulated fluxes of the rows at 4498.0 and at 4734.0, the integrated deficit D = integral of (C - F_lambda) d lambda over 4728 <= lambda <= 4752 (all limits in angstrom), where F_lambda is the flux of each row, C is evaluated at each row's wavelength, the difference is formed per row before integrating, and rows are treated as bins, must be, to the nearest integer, -36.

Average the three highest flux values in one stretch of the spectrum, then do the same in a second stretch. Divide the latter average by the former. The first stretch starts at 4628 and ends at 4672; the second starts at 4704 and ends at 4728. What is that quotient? 1.00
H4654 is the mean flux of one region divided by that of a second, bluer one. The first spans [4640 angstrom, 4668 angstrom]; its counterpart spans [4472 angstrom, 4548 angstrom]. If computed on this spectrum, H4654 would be 1.01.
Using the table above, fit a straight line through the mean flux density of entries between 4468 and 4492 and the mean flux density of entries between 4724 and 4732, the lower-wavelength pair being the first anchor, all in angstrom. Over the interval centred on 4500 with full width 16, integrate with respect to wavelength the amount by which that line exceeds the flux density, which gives -20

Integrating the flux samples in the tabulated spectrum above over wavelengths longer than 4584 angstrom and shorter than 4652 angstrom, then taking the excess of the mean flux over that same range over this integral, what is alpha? -2891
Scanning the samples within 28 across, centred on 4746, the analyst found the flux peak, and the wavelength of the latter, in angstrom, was 4742.0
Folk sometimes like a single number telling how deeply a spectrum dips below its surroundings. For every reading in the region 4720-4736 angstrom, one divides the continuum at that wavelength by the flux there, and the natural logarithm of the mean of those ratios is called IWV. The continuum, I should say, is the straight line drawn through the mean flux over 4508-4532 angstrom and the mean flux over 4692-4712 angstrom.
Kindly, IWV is -0.007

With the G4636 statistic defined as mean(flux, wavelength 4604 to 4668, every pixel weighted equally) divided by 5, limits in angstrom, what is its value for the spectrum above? 8.66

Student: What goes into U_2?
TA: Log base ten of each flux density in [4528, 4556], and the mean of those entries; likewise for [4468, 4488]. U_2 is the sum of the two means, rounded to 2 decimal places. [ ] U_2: 3.24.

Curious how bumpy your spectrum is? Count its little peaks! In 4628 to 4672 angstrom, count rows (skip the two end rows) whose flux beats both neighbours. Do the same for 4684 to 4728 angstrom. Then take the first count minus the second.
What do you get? 0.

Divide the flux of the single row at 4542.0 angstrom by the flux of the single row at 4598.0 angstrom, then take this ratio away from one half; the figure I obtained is -0.502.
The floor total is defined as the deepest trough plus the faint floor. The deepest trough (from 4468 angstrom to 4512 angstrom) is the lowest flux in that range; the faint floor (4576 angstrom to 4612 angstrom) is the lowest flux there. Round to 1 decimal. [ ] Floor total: 84.3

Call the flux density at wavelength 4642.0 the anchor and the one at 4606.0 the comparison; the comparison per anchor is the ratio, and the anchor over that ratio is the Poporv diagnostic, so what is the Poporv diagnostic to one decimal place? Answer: 44.3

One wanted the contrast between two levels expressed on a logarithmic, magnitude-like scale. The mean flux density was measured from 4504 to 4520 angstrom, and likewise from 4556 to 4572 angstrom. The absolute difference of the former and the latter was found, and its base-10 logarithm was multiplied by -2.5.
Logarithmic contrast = 1.3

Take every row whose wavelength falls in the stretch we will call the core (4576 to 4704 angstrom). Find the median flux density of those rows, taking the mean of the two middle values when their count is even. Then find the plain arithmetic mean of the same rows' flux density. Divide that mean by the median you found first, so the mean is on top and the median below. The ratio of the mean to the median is 1.00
